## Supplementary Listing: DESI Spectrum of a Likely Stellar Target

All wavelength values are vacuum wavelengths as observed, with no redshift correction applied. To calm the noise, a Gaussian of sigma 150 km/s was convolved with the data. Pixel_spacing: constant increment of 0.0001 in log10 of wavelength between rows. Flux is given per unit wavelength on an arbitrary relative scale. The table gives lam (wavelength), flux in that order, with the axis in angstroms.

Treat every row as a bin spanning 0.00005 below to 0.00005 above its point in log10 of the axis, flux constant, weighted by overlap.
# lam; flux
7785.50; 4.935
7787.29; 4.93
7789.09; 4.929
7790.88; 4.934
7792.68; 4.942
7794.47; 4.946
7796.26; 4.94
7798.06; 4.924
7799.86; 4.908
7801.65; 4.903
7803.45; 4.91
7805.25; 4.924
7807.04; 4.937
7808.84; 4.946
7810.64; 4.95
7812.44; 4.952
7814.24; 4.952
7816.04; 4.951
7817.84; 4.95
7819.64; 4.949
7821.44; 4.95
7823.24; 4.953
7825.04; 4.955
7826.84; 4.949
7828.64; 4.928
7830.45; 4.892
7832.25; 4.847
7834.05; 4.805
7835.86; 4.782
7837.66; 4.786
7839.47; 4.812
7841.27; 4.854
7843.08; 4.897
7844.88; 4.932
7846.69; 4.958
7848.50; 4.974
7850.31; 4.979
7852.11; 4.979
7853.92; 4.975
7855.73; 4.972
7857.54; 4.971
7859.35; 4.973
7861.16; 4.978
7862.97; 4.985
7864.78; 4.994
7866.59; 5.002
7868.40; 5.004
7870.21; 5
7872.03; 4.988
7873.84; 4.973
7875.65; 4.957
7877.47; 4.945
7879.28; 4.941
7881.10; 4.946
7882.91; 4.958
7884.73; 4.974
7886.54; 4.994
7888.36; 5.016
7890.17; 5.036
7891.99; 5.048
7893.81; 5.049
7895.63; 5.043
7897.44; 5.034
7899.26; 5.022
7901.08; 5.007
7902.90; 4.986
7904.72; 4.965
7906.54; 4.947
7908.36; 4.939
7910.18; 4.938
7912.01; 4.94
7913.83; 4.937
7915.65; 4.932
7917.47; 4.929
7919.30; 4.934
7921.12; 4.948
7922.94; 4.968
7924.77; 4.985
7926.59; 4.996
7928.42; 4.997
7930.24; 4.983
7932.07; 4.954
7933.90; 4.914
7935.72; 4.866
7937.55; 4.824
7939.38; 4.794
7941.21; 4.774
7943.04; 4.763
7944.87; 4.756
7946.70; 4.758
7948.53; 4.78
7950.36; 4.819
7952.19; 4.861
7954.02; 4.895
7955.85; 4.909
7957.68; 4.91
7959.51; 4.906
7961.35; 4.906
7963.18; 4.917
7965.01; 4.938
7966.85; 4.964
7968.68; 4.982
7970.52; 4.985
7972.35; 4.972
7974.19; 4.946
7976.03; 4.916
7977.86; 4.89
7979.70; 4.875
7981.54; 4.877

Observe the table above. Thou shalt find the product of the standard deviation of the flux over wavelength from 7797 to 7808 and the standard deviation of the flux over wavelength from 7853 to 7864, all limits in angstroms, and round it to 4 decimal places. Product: 0.0001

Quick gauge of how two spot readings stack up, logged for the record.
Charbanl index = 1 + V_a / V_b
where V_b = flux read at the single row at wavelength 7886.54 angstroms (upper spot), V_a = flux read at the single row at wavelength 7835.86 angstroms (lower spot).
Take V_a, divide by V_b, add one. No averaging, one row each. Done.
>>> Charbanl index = 1.96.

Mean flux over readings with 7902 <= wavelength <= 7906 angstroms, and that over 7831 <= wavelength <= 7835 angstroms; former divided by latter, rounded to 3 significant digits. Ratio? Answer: 1.03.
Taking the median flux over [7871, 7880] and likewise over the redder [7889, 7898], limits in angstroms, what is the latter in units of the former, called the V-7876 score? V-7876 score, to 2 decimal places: 1.02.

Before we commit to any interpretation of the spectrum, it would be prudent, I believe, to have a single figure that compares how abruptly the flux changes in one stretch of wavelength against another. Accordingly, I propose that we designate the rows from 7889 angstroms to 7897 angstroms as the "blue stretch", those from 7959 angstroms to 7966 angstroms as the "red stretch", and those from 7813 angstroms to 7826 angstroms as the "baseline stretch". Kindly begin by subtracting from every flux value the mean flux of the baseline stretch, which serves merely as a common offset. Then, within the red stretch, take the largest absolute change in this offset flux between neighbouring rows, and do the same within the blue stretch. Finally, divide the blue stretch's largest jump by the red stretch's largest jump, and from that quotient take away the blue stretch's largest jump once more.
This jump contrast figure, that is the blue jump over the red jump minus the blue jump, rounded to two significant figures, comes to 0.56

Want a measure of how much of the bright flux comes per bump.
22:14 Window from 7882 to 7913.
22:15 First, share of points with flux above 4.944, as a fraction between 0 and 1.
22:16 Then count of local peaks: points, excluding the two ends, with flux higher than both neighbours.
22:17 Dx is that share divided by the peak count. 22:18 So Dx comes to 0.8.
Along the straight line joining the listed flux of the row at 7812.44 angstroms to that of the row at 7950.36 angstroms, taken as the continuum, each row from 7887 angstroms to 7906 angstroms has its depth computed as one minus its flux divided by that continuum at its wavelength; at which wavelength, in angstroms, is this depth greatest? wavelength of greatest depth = 7904.72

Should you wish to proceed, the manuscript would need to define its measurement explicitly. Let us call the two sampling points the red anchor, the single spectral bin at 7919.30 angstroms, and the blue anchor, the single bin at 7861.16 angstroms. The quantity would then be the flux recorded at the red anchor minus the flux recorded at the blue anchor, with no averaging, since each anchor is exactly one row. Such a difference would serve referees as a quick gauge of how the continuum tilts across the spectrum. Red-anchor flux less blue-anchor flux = -0.044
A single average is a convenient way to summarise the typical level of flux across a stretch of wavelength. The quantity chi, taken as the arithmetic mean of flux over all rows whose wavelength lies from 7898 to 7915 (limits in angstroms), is 4.96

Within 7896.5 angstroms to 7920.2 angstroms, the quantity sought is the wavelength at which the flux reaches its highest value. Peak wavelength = 7897.44 angstroms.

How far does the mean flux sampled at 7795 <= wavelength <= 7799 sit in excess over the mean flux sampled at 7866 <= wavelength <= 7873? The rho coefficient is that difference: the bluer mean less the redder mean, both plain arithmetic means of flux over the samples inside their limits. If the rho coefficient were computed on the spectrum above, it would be -0.07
